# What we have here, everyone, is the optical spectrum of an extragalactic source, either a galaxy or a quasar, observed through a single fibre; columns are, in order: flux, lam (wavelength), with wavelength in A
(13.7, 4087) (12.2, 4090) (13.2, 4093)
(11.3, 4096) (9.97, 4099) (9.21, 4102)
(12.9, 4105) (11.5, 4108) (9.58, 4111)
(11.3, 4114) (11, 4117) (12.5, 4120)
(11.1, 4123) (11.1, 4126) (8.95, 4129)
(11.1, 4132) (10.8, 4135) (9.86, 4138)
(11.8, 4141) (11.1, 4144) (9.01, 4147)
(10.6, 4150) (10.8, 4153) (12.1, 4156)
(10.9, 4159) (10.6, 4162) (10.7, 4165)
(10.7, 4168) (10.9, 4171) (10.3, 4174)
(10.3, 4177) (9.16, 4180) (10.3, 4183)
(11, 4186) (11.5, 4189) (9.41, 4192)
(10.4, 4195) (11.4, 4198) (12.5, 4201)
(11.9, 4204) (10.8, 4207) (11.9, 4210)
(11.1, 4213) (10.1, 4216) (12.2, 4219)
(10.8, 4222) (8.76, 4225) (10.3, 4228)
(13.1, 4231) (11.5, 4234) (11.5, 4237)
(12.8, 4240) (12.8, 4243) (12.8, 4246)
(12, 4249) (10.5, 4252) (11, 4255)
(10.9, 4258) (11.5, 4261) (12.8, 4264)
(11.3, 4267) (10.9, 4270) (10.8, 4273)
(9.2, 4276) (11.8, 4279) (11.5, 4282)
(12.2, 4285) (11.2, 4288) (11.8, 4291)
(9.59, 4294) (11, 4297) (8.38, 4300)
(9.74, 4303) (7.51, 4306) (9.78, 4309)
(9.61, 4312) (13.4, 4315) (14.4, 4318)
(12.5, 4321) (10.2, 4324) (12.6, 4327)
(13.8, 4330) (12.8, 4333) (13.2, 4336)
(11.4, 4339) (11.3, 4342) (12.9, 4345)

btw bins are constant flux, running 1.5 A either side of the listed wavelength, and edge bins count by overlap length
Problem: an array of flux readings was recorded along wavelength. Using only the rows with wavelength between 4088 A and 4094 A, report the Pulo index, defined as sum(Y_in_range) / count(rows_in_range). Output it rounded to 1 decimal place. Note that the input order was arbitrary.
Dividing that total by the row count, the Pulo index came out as 12.7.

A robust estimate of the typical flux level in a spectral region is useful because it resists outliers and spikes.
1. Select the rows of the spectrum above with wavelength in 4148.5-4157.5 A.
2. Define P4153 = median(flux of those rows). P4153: 10.8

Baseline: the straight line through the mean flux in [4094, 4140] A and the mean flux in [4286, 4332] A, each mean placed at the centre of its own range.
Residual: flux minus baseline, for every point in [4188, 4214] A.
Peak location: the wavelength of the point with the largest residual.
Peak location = 4201 A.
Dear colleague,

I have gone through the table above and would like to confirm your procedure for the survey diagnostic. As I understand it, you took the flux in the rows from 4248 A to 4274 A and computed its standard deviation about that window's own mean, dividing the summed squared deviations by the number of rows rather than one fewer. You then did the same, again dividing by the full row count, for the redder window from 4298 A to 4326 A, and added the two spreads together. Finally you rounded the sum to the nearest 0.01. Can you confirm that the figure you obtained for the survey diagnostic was 2.86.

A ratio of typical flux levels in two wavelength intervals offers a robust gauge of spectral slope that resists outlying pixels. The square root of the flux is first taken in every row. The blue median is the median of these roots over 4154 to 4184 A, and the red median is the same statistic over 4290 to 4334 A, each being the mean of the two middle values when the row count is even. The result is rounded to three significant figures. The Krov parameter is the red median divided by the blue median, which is 1.02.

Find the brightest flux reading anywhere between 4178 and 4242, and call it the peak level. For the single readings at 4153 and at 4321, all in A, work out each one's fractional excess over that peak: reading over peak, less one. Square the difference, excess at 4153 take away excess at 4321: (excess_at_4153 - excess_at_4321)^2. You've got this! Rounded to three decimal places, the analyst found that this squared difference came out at 0.017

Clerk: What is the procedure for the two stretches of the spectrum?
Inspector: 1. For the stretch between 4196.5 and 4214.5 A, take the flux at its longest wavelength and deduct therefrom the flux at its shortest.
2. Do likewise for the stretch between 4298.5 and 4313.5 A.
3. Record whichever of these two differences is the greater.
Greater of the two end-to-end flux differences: 1.2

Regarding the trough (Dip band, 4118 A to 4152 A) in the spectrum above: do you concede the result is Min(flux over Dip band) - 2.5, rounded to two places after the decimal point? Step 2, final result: 6.45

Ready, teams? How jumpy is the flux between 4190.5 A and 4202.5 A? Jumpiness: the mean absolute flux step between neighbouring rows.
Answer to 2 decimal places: 1.03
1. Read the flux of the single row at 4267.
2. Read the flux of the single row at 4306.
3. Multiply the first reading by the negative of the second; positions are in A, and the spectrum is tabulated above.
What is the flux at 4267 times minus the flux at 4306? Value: -85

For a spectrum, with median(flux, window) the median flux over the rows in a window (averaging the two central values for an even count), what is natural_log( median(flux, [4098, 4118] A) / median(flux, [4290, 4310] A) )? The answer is 0.12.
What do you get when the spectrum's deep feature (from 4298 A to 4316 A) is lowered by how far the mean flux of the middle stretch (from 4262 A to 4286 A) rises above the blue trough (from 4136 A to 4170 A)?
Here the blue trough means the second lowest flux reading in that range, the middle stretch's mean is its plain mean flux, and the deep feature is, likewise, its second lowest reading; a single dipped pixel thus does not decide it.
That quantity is 6.9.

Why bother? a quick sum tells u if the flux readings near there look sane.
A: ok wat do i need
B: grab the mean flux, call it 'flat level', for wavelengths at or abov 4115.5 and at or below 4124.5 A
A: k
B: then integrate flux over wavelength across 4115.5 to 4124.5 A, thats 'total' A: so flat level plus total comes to 115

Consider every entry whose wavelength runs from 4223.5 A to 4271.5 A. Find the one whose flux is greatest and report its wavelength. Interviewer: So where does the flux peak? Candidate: 4231 A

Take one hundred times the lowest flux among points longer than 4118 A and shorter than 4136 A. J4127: 895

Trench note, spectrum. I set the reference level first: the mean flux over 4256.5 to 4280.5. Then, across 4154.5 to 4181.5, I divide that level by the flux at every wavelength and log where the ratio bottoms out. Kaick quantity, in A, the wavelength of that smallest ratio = 4156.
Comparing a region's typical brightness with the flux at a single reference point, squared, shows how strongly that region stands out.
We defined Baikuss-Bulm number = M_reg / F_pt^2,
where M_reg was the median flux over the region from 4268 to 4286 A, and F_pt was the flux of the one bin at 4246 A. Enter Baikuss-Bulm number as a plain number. 0.068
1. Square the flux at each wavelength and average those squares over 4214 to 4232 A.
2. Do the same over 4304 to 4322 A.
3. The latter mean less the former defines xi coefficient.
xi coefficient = 11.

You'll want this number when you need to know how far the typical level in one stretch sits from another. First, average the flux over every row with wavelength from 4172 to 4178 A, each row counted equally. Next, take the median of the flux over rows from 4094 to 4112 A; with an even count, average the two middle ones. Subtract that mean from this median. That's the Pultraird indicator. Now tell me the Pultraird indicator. 0.3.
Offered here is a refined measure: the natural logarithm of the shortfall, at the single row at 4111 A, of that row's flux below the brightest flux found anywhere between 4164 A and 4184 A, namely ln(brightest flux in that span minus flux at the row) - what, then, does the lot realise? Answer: 0.28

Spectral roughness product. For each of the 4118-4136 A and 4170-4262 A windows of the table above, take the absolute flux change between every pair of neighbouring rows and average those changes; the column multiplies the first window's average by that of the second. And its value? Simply 1.21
